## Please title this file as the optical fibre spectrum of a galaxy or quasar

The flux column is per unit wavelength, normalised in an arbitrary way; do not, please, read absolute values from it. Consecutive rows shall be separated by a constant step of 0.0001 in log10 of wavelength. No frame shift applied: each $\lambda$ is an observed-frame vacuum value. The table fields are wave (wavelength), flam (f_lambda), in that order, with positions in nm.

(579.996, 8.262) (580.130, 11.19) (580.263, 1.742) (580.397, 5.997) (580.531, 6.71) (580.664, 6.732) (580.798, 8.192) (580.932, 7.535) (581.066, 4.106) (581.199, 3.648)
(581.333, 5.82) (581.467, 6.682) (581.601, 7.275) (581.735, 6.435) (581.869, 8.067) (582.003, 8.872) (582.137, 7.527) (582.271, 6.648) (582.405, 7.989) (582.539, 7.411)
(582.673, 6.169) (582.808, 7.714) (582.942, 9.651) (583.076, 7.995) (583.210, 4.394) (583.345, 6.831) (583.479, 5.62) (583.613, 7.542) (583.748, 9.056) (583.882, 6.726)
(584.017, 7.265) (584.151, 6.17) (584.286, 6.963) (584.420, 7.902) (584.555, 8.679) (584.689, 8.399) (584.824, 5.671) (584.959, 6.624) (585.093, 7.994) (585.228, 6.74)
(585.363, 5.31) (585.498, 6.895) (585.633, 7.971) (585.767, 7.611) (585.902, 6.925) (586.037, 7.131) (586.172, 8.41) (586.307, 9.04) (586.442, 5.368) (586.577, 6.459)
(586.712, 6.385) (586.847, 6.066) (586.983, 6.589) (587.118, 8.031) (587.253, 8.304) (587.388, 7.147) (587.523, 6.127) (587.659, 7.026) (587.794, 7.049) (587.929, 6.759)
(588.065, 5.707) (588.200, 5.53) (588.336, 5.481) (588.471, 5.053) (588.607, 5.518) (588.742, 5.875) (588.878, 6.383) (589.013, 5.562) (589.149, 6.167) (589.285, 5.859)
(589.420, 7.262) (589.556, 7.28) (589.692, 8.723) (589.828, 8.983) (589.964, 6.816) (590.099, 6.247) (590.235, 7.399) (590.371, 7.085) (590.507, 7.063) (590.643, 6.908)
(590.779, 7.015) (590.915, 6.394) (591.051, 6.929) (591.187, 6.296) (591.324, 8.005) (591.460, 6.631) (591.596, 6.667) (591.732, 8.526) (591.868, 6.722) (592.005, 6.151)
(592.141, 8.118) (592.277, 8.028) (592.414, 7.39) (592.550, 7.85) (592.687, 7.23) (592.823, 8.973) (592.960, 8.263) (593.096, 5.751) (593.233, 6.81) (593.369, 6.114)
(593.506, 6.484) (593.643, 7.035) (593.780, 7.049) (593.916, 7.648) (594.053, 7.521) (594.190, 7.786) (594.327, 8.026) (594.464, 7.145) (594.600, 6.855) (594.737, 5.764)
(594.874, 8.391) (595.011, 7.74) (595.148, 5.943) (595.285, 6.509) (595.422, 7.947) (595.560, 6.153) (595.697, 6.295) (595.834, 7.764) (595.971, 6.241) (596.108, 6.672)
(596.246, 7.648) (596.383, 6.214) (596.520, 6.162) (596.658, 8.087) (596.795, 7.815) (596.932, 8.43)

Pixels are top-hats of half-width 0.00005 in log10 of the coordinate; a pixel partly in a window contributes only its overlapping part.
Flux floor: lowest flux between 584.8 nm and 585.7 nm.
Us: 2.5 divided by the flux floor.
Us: 0.47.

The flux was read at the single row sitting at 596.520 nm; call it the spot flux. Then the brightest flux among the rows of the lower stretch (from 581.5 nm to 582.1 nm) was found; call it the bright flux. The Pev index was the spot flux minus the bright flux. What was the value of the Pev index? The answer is -2.7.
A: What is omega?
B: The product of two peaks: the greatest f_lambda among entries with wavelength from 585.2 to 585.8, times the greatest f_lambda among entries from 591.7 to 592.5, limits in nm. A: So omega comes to 68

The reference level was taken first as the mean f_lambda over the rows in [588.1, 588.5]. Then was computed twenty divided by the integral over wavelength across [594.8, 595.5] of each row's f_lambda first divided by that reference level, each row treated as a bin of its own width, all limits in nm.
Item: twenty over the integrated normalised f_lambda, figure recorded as 21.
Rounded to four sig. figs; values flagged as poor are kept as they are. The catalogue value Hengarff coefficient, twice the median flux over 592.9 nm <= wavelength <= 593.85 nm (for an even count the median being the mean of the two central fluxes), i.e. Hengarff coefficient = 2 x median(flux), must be 13.62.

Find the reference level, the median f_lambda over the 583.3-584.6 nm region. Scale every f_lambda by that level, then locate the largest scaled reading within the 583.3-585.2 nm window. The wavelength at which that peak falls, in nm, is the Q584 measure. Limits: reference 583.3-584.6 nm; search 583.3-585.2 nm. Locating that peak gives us 583.748 nm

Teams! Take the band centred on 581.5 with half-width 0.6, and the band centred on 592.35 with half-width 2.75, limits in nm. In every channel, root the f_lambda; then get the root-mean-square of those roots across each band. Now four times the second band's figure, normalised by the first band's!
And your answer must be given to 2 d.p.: 4.23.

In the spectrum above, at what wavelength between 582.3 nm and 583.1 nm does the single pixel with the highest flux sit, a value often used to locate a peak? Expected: 582.942 nm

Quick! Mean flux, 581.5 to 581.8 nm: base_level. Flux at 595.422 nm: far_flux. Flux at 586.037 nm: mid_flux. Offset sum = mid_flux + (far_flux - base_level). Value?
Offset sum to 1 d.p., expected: 8.2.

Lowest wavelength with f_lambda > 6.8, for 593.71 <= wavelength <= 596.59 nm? 593.780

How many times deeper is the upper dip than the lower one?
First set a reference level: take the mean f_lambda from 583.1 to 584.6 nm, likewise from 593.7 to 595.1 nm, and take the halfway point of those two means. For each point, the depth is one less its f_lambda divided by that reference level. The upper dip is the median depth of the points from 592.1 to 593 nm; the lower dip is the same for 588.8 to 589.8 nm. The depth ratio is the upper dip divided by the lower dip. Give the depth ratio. -1.0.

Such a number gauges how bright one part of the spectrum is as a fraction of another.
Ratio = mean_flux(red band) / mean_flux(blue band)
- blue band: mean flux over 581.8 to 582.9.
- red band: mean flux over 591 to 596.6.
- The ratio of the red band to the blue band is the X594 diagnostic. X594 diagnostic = 0.94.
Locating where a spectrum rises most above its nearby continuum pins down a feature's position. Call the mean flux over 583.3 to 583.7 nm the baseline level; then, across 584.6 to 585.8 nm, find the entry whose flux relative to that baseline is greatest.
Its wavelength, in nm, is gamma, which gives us 584.689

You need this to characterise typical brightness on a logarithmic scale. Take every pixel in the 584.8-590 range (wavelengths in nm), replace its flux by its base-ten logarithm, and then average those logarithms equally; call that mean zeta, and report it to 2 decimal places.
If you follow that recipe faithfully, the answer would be 0.83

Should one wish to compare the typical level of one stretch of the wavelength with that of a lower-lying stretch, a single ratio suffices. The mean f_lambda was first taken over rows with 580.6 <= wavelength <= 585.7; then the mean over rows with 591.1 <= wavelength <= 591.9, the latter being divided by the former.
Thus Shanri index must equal 1.02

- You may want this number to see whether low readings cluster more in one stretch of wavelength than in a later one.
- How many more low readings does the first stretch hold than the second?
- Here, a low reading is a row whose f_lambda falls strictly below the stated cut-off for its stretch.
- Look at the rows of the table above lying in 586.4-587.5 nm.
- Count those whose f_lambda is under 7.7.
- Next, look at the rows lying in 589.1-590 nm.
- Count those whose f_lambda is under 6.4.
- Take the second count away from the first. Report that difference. 4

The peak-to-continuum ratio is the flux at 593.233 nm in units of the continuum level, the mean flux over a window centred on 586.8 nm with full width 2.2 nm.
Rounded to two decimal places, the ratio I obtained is 0.96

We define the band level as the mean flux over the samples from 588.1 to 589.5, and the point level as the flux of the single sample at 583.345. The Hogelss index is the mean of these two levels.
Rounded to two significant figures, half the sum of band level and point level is 6.4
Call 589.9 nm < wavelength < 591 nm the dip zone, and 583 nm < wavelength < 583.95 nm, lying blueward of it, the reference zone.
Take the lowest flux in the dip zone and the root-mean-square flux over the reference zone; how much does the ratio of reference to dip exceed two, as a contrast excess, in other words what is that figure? -0.88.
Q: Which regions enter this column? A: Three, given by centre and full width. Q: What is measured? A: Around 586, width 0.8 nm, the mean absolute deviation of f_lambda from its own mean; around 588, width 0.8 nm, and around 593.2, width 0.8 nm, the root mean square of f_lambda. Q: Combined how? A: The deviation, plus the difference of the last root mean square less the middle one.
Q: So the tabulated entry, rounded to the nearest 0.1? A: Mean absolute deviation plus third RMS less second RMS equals 1.5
